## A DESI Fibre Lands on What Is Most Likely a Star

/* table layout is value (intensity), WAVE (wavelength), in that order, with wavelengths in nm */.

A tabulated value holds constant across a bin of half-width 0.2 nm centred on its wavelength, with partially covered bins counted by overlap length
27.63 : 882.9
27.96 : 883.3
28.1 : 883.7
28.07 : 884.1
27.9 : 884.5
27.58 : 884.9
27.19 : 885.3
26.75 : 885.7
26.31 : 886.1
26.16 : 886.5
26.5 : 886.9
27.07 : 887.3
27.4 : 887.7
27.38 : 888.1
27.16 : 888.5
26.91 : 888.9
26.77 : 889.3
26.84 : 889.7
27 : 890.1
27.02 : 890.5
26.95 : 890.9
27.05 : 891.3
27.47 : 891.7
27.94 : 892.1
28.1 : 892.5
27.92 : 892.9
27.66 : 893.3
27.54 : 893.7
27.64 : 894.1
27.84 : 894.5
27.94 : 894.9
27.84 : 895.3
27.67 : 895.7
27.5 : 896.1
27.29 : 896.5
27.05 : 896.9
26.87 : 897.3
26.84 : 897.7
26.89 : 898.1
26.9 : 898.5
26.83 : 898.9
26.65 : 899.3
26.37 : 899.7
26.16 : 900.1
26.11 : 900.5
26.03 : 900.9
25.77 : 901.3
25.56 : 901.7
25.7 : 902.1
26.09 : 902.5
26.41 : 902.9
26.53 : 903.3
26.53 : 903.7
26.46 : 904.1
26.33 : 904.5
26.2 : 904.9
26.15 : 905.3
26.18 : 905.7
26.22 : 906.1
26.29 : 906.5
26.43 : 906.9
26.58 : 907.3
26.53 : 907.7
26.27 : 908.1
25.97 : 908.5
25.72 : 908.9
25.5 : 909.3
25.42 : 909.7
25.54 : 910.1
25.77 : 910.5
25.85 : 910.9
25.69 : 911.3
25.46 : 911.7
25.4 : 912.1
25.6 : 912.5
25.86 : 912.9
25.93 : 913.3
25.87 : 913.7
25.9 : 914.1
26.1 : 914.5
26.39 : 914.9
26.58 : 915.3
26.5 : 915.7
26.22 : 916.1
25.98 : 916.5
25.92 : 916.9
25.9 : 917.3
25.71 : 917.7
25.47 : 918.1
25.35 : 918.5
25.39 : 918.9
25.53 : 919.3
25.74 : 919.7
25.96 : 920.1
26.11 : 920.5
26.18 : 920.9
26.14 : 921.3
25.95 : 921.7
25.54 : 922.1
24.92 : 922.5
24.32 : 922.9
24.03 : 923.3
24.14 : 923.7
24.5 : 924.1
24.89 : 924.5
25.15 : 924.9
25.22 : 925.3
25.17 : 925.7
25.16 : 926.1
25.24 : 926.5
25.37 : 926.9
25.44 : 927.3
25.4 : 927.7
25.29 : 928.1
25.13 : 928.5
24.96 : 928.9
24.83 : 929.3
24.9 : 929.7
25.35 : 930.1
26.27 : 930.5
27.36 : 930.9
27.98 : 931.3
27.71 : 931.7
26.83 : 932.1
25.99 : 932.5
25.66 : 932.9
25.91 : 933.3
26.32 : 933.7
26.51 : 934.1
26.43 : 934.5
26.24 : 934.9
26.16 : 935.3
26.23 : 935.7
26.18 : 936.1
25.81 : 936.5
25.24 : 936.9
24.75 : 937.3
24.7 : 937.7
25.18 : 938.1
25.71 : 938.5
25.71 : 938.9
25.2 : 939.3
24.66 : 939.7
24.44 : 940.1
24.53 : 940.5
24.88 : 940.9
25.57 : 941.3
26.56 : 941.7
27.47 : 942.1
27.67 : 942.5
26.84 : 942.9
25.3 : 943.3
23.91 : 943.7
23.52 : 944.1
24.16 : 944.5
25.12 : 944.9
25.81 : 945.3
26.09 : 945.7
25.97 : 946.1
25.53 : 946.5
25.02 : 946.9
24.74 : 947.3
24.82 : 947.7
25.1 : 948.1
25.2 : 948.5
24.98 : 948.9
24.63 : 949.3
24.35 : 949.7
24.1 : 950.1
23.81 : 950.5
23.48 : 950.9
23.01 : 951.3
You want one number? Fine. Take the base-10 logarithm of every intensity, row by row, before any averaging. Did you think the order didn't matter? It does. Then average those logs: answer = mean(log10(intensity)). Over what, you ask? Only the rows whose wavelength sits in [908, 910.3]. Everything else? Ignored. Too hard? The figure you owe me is 1.41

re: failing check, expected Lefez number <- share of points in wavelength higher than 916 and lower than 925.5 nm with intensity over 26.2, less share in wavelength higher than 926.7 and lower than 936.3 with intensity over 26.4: -0.21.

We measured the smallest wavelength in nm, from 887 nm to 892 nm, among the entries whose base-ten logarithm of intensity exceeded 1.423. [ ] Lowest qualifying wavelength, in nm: 887.3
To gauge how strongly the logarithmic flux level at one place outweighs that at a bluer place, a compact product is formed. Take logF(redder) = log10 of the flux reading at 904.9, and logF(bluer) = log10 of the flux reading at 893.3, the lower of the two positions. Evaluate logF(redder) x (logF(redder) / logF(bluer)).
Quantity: 1.40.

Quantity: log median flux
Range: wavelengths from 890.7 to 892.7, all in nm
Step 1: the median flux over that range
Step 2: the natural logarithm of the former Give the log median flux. 3.31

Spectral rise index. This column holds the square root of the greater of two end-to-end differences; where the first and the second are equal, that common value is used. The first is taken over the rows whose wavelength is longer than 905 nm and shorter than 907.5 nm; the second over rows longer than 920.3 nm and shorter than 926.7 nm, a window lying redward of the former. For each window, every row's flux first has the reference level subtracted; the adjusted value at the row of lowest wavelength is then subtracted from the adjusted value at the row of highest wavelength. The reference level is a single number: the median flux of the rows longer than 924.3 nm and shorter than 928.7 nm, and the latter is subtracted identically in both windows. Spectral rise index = 0.7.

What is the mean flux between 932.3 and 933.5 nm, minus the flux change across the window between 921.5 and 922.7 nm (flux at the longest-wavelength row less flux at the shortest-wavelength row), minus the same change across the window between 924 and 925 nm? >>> 26.2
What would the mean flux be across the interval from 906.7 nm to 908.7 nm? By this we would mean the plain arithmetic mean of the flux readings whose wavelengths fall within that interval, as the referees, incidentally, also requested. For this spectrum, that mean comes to 26.4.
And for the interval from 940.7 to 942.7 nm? 26.4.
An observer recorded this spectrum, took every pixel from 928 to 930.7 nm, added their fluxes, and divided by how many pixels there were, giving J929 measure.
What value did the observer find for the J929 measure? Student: 25.2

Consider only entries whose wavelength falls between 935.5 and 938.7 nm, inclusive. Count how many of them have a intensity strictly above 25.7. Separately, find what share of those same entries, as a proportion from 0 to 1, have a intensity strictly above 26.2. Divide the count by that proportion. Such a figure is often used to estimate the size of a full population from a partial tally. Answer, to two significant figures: 32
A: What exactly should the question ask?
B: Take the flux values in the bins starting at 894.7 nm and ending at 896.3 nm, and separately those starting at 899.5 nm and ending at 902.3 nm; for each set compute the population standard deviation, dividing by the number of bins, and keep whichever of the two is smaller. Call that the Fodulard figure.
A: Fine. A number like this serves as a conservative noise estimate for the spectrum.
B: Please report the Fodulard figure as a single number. 0.17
